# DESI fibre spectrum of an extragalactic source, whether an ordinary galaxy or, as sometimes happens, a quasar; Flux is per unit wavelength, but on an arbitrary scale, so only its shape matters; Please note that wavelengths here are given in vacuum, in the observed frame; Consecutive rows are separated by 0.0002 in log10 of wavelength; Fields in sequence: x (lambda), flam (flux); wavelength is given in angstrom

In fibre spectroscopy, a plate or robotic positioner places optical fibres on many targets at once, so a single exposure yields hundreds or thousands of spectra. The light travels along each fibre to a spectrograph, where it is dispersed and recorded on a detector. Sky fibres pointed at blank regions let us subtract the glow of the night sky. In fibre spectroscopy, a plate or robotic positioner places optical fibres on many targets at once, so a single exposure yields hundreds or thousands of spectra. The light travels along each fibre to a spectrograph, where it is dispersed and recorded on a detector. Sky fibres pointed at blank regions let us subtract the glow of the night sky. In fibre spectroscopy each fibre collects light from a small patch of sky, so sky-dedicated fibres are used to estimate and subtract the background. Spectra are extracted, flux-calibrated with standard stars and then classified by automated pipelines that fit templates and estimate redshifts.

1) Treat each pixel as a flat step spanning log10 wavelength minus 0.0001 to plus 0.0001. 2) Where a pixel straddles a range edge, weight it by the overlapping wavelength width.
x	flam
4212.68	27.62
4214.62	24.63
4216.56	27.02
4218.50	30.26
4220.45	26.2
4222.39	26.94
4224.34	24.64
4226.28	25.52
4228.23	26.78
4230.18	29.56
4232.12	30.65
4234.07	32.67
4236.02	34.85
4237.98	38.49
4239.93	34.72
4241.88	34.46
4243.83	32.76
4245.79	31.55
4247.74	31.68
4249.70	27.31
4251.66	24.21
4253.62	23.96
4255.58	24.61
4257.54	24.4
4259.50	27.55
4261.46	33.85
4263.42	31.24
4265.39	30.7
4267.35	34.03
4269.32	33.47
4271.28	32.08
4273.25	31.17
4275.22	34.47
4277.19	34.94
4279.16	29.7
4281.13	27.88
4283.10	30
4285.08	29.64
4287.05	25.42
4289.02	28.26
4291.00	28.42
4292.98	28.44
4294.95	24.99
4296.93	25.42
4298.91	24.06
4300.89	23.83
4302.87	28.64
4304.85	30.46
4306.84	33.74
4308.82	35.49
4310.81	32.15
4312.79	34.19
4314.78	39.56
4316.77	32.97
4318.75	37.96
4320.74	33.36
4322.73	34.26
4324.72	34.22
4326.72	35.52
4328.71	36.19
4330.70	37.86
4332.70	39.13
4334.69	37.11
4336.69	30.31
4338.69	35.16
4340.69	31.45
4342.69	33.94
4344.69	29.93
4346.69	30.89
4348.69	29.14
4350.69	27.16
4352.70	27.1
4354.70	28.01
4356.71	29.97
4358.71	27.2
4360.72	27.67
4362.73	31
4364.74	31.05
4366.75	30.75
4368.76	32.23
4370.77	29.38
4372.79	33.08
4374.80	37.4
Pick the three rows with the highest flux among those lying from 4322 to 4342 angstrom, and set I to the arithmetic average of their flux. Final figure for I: 38.0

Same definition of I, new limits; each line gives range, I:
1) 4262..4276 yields 34.0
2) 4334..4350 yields 35.4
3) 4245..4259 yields 30.2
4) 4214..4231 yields 28.9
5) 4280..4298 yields 29.4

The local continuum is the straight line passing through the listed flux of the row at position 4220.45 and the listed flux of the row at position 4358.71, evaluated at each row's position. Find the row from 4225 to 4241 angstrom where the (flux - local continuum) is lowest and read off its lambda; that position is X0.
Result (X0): 4226.28 angstrom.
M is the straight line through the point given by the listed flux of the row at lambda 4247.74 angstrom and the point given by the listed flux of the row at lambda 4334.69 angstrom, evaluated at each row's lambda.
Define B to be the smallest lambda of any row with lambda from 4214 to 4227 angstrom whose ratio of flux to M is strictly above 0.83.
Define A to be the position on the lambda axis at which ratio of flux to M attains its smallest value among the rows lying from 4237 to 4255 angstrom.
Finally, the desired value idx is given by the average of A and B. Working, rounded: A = 4253.62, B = 4214.62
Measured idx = 4234.1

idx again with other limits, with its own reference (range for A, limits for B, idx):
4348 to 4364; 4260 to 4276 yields 4310.1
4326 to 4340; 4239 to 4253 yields 4288.3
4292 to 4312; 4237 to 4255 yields 4269.4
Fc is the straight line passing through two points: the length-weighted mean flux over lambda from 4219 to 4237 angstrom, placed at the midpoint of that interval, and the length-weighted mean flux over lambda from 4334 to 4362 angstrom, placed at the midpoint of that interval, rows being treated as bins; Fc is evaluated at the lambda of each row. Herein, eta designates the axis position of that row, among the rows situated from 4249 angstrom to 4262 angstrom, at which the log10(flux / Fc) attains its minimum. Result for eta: 4253.62 angstrom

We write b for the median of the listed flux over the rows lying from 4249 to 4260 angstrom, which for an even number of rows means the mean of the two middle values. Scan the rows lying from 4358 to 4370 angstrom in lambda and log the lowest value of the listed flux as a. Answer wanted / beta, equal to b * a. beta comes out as 667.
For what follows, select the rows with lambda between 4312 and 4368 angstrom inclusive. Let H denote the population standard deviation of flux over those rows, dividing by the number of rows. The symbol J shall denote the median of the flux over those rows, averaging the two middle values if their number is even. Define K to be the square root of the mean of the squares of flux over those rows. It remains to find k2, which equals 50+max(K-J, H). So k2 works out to 53.7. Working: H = 3.7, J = 32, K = 32.8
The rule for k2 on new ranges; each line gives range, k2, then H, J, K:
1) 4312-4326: 52.3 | 2.3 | 34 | 35.3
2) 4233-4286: 53.7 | 3.7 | 32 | 31.2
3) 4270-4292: 52.7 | 2.7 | 30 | 30.3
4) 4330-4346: 53.3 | 3.3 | 35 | 34.5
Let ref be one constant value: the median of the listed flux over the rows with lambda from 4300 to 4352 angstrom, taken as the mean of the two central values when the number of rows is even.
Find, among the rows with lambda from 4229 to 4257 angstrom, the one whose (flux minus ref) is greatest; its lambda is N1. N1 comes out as 4237.98 angstrom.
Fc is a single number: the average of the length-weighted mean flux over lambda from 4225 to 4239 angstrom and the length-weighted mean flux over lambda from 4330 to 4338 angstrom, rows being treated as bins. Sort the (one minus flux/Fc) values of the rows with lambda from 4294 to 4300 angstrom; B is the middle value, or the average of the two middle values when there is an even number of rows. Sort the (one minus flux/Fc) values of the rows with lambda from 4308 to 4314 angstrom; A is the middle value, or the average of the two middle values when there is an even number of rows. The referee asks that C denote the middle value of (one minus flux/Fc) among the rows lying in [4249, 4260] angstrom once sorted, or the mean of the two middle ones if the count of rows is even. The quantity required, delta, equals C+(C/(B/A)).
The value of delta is 0.2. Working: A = -0.02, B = 0.25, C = 0.27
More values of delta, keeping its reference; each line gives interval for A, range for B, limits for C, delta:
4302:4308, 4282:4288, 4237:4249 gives 0.0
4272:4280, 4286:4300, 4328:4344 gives -0.1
